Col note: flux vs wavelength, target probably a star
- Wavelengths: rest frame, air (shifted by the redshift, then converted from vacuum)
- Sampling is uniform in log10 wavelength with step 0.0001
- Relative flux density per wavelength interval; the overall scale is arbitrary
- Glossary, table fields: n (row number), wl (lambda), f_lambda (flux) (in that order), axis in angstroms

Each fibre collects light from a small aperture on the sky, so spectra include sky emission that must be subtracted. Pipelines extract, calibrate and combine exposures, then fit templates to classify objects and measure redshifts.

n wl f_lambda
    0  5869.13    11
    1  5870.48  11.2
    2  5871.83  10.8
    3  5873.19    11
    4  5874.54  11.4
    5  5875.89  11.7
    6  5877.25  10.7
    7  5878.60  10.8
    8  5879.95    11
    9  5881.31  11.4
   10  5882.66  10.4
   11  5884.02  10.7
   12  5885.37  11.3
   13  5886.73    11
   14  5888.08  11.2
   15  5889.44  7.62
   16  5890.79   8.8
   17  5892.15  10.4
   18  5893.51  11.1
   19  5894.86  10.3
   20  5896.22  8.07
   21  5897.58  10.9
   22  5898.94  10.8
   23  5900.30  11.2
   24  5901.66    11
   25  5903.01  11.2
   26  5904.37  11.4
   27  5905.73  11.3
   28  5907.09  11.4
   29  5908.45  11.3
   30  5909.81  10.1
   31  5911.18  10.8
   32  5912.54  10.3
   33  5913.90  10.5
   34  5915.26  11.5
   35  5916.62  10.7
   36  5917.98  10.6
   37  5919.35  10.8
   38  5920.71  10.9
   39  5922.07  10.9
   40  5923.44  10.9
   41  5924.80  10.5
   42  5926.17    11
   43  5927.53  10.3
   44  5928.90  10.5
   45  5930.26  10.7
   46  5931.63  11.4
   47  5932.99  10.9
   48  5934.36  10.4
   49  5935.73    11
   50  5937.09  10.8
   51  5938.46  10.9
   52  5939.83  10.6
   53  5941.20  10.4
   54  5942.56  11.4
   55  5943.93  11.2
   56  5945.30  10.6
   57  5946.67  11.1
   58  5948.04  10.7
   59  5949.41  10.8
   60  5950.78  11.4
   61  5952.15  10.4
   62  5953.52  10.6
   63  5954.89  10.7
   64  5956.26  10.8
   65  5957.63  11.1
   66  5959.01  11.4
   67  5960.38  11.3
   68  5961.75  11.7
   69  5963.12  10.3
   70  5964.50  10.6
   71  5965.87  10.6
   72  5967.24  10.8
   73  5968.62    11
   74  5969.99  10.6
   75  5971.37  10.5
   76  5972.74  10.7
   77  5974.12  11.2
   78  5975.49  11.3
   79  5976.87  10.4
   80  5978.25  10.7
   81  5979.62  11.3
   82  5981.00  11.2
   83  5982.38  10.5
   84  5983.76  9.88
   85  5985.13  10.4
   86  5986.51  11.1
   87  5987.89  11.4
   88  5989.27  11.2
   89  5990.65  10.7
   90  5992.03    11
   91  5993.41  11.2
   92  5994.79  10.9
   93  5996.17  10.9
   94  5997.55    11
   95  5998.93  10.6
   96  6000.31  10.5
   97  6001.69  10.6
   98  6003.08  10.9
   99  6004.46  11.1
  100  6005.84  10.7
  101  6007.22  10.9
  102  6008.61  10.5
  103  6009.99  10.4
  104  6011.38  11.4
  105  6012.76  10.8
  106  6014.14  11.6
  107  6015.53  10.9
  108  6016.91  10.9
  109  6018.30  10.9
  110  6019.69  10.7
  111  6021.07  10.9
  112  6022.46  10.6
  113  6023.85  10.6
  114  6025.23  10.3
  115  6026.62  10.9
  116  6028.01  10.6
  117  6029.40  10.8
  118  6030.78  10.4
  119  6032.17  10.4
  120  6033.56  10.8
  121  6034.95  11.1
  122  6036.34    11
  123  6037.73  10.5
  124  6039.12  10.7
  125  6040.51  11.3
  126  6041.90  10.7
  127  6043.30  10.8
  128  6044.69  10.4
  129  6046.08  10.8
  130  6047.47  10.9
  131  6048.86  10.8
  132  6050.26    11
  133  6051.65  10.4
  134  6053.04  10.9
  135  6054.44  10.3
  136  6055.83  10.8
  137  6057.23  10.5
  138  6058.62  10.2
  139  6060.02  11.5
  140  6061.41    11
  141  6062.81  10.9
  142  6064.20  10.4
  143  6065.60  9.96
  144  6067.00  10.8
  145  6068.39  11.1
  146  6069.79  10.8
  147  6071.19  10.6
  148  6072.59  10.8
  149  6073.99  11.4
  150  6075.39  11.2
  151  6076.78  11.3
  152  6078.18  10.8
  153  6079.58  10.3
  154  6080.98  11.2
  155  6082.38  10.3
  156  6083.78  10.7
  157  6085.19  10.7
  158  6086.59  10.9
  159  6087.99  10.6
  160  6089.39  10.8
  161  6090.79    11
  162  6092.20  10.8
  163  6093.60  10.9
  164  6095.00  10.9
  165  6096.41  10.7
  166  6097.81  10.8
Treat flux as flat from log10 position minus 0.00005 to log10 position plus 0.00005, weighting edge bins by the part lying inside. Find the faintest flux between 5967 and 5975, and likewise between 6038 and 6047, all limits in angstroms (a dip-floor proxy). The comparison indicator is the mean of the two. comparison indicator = 10.45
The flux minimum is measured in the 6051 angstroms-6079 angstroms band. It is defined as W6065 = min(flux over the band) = 9.96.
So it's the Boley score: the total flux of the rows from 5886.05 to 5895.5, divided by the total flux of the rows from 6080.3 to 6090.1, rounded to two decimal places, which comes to 0.94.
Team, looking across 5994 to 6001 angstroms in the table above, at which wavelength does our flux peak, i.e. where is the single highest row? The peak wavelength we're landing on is 5997.55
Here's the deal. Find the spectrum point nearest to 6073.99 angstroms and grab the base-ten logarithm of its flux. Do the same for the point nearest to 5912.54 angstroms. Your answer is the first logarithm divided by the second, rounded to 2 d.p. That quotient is 1.04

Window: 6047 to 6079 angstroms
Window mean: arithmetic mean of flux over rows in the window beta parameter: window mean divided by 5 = 2.16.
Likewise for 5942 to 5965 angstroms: 2.19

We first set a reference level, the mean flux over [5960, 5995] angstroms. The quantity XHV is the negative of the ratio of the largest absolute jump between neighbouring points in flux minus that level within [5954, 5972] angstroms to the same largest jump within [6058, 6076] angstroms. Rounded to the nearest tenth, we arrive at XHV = -1.1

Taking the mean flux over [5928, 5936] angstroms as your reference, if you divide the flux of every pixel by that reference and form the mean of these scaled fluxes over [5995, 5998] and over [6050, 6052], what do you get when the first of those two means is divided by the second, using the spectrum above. 1.02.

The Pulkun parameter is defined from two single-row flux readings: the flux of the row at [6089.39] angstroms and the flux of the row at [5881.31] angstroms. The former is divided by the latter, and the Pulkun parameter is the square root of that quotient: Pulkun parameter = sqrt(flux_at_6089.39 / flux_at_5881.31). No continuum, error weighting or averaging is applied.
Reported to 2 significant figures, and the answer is 0.97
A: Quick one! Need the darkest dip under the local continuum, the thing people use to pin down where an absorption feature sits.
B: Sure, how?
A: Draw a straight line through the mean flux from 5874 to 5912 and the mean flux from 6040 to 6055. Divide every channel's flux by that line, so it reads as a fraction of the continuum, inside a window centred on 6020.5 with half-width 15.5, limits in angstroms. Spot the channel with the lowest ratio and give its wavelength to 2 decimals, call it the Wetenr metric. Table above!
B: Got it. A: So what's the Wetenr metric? 6025.23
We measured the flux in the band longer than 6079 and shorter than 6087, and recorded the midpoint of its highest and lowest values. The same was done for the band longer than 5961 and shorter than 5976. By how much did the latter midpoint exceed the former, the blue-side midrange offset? 0.25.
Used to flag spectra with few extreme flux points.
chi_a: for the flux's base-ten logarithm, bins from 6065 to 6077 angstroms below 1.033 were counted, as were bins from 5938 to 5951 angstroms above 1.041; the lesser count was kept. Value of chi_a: 2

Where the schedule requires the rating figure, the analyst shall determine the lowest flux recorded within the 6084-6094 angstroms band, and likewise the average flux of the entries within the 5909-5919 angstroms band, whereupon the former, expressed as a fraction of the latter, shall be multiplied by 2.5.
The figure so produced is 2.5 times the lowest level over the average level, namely 2.49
